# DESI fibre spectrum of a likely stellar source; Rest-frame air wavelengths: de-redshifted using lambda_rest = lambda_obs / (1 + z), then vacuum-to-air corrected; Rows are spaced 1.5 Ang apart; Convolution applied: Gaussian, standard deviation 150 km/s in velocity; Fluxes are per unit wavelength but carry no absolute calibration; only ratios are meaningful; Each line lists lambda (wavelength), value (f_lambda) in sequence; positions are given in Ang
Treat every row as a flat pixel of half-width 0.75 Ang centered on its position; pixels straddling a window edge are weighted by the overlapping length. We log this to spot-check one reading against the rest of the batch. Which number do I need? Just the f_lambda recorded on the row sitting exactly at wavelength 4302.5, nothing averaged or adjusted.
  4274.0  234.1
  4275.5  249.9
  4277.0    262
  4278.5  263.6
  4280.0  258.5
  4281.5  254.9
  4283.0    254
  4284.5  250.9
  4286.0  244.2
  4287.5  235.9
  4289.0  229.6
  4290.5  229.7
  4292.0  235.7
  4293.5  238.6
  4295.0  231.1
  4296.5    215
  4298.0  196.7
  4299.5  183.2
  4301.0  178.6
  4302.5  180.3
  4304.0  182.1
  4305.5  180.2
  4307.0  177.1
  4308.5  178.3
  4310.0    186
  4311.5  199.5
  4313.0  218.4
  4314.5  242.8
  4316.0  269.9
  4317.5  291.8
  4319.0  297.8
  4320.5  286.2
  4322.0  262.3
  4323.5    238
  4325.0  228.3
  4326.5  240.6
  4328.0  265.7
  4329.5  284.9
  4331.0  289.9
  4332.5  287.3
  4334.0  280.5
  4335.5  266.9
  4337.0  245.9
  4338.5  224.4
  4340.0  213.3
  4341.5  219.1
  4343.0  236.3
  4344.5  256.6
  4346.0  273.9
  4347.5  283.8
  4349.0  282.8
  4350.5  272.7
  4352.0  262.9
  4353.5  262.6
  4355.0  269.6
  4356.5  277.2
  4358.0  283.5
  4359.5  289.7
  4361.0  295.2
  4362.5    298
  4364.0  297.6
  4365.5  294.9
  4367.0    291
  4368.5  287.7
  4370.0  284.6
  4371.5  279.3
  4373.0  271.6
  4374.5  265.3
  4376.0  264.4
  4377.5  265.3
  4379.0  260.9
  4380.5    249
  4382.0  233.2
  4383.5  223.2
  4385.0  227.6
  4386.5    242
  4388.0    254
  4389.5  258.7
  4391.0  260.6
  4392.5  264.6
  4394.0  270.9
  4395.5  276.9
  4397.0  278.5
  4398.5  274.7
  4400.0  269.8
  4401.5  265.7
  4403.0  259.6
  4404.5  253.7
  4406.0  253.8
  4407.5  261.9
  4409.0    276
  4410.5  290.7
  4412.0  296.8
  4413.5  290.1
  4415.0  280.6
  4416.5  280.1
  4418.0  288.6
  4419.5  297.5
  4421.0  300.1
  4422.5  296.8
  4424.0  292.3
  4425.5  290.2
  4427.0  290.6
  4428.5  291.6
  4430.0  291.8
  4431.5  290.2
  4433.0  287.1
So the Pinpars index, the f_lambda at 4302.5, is 180.3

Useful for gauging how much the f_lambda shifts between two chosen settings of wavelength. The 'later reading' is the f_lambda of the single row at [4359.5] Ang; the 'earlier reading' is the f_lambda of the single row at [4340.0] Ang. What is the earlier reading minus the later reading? -76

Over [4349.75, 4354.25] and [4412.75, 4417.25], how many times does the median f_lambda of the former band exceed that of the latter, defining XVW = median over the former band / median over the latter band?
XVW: 0.94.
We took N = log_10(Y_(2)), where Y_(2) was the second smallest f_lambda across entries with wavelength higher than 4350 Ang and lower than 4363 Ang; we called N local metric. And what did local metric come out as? 2.42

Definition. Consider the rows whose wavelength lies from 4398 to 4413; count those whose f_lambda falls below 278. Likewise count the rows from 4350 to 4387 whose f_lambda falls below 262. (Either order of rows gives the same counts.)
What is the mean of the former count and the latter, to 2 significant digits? 7.0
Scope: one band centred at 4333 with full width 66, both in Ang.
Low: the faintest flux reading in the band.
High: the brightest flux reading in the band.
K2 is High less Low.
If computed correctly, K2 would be 121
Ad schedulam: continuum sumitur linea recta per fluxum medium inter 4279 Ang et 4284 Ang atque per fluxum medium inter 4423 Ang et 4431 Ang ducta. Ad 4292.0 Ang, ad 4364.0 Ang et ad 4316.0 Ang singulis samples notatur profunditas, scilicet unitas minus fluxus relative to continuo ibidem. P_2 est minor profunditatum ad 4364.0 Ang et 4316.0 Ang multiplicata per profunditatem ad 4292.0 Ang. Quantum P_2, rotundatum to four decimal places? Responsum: -0.0069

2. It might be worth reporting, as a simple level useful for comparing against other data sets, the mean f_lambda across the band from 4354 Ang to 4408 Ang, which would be 268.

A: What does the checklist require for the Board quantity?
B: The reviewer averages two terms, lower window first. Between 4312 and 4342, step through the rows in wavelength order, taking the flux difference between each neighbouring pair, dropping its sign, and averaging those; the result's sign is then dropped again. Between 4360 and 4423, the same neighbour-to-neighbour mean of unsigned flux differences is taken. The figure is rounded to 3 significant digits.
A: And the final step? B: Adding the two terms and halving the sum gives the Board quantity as 10.7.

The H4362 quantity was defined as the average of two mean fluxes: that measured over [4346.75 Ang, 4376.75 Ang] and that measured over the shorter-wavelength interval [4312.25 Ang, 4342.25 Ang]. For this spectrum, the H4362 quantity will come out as 269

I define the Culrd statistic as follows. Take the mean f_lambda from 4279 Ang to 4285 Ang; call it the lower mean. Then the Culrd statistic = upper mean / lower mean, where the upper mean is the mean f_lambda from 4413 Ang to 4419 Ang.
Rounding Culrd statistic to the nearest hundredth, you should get 1.12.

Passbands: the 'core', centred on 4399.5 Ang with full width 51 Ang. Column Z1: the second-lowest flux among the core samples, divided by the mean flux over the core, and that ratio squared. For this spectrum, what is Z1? 0.72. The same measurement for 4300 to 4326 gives 0.64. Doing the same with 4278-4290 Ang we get 0.90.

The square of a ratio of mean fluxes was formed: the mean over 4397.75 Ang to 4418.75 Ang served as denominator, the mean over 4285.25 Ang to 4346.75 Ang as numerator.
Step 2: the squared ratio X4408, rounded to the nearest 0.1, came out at 0.7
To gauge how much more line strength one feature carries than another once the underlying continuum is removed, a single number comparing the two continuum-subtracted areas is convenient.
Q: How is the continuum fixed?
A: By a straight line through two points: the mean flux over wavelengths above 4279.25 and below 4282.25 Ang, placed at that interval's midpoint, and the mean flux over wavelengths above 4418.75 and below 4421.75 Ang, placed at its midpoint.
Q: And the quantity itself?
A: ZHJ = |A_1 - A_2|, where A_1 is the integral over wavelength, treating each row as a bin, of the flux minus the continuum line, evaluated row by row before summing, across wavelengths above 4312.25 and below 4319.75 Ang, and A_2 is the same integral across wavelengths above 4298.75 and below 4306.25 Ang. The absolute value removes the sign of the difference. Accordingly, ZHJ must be 594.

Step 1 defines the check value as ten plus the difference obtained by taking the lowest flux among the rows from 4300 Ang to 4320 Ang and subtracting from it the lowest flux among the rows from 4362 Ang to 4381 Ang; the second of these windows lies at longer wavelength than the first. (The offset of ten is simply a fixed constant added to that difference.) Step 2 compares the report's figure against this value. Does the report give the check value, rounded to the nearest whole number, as -62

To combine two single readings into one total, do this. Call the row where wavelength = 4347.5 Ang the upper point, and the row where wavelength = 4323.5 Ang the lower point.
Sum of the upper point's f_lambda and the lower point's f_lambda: 522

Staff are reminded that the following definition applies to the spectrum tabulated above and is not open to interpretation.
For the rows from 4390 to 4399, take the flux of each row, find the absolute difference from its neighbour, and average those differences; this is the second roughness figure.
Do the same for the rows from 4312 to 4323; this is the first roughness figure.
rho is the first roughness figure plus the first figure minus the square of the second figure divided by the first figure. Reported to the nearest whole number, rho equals 37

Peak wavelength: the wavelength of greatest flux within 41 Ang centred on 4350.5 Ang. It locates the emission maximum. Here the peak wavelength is 4362.5 Ang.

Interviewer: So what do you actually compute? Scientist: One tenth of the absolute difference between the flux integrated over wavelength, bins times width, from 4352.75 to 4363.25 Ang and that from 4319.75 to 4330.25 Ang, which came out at 25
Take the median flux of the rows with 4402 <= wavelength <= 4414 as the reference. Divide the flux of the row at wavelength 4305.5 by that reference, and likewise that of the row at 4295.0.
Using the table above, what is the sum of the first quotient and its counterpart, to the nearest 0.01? 1.53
